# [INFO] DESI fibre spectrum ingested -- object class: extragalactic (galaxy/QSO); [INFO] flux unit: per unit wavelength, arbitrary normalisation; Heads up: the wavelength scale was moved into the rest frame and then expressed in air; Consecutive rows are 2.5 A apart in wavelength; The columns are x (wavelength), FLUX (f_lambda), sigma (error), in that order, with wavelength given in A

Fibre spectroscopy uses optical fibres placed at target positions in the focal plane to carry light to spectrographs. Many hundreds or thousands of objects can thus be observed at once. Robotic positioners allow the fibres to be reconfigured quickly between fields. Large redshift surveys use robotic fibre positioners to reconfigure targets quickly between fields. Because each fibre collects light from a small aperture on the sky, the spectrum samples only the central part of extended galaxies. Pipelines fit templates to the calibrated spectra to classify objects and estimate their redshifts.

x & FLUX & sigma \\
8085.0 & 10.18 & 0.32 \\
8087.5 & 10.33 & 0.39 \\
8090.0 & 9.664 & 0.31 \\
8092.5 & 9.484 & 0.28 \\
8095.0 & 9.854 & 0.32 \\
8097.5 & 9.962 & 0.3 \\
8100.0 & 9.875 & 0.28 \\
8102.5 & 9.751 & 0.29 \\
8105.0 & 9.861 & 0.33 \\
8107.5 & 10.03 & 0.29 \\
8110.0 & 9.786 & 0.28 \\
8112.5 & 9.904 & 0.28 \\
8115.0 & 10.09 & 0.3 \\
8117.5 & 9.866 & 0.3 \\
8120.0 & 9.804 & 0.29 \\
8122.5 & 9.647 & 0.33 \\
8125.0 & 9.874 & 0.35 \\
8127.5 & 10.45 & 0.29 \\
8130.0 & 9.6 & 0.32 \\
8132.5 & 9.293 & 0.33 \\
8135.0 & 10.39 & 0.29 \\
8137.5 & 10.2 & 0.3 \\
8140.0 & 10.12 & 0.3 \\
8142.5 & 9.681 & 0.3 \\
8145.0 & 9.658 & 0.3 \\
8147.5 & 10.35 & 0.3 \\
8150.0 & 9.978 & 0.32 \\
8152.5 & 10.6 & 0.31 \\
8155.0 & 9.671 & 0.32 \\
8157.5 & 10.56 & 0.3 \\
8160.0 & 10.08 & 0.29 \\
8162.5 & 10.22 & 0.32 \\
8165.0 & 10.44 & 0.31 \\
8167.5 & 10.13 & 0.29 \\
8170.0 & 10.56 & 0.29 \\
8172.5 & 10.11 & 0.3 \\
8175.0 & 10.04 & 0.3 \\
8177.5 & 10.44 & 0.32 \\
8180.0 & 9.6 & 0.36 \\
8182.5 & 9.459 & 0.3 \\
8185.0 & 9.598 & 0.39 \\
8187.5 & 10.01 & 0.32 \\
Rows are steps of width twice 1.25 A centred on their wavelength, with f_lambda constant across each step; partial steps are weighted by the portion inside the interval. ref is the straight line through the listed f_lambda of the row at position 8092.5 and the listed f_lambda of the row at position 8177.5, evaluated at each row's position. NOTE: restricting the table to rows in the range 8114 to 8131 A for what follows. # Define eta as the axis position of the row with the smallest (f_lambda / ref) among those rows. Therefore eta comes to 8130.0 A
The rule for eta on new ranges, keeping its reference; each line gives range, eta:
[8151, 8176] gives 8155.0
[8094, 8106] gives 8102.5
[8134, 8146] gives 8145.0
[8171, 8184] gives 8182.5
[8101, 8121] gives 8120.0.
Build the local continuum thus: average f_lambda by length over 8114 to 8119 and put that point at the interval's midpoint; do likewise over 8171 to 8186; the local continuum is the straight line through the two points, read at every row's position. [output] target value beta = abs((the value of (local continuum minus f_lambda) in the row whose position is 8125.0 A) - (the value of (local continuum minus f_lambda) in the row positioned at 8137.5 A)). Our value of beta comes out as 0.34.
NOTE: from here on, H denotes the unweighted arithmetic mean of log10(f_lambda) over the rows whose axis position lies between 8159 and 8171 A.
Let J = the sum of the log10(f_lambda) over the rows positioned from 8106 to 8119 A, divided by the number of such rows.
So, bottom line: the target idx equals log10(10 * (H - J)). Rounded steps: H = 1.01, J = 1.00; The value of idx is -0.82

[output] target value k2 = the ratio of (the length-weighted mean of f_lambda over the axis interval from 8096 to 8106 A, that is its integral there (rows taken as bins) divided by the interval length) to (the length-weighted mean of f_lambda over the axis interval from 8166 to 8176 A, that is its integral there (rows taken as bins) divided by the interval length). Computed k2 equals 0.96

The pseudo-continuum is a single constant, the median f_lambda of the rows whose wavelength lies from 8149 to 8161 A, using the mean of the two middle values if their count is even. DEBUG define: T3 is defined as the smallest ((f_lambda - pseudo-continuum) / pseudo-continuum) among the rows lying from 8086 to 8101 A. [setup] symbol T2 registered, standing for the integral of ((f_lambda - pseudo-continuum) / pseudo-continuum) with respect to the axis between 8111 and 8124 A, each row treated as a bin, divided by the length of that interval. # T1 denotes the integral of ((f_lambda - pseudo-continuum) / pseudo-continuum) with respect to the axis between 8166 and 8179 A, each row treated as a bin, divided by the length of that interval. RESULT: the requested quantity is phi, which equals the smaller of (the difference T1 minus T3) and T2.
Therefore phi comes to -0.022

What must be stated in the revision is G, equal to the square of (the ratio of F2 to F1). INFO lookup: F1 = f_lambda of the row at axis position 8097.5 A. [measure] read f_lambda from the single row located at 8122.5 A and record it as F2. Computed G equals 0.94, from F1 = 9.962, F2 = 9.647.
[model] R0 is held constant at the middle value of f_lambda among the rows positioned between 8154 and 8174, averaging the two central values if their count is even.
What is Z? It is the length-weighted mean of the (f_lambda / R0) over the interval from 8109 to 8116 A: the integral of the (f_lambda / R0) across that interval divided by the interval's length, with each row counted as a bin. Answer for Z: 0.98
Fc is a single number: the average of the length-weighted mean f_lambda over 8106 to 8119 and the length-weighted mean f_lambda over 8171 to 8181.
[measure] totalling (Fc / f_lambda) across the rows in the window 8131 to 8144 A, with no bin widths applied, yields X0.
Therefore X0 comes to 5.04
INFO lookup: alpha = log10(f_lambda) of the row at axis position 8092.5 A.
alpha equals 0.98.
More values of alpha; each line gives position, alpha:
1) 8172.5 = 1.00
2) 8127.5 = 1.02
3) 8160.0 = 1.00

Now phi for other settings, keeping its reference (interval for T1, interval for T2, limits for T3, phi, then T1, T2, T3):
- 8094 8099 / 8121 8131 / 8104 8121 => -0.018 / -0.017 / -0.018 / -0.03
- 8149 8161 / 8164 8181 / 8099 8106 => 0.011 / 0.010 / 0.011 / -0.03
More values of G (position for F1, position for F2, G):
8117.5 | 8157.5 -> 1.15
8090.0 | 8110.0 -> 1.03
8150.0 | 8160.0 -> 1.02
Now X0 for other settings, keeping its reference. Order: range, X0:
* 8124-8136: 5.05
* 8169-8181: 4.93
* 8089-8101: 5.12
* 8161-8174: 4.86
